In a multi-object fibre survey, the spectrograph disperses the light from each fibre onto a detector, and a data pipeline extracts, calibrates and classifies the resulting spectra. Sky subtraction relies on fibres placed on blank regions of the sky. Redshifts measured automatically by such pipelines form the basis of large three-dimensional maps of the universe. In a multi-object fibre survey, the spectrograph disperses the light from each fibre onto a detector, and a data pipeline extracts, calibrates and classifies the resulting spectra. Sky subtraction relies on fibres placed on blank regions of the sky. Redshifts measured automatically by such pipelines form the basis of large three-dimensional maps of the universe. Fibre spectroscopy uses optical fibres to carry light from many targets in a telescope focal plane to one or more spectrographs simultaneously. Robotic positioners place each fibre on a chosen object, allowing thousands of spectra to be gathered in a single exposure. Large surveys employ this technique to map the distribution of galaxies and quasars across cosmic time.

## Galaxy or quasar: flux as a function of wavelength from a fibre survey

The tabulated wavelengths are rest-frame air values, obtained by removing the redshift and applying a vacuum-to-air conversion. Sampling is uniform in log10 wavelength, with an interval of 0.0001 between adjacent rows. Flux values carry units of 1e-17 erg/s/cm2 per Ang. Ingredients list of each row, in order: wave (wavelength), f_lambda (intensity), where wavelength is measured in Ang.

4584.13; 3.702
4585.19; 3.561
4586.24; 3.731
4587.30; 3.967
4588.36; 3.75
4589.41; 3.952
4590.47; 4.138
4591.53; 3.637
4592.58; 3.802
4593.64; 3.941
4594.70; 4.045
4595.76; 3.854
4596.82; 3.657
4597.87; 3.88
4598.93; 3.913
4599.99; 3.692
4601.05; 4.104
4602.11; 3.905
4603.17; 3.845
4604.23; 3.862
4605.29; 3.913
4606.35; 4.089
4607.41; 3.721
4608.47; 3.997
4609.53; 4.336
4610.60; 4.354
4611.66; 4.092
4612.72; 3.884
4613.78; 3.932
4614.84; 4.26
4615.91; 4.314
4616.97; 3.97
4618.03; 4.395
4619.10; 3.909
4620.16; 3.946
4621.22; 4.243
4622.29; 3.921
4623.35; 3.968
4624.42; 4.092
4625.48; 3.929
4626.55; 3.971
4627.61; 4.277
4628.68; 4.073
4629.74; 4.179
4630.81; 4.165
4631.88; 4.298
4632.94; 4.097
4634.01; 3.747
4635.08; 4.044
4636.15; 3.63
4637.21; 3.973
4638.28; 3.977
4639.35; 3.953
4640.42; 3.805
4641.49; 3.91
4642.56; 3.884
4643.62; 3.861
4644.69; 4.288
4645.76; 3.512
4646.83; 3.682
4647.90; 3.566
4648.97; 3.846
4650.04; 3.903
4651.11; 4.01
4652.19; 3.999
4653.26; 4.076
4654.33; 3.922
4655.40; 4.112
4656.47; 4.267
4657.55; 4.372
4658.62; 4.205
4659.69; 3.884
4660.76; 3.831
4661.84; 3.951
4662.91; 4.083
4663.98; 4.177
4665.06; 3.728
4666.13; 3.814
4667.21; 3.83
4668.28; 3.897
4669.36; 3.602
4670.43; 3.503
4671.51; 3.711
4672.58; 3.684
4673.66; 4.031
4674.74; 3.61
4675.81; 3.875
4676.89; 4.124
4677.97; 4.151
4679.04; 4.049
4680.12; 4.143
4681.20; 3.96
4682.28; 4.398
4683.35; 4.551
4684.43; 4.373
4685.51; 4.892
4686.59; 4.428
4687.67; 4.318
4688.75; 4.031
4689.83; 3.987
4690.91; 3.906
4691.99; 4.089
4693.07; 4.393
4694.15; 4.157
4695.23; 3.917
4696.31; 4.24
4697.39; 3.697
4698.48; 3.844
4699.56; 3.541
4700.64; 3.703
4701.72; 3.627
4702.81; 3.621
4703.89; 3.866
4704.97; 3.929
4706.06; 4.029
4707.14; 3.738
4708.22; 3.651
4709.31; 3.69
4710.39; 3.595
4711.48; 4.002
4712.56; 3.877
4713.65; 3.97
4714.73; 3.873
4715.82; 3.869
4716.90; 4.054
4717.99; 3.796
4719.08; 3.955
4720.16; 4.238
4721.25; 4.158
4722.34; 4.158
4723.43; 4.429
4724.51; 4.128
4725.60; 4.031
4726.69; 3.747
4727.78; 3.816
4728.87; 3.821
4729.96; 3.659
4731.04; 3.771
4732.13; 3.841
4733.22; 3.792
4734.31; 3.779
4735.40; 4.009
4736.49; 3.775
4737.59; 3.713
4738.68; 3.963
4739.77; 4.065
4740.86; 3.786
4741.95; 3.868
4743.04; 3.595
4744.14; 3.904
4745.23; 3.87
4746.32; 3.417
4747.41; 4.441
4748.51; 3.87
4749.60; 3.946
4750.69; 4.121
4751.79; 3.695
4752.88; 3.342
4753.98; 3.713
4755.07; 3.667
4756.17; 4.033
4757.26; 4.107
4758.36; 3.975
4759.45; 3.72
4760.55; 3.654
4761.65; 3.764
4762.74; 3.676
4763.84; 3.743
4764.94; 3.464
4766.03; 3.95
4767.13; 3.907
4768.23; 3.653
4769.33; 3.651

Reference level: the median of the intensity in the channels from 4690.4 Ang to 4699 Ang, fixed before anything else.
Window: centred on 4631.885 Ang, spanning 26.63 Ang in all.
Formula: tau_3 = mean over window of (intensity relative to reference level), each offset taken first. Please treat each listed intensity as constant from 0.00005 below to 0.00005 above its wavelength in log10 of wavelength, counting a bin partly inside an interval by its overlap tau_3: 0.00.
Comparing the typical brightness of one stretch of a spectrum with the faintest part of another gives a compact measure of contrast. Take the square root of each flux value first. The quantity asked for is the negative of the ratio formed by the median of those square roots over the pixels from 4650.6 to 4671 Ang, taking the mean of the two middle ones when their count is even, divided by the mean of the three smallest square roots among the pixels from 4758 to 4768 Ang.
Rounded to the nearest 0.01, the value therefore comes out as -1.05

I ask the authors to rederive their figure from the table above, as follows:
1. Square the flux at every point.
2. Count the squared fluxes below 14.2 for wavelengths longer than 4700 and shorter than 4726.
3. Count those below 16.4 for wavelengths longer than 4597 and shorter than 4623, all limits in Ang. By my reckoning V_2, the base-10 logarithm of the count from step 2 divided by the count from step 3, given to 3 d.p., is -0.331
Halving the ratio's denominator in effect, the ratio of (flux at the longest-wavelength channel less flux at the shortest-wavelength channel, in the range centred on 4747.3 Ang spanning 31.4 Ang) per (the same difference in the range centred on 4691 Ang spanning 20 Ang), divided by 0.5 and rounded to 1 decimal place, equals 1.3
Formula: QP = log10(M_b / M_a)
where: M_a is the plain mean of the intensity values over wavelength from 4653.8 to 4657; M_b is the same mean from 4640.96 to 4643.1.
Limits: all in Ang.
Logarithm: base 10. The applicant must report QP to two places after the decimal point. -0.02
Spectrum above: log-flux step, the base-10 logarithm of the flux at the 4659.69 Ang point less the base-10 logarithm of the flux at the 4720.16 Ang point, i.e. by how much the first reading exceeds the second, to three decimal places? -0.038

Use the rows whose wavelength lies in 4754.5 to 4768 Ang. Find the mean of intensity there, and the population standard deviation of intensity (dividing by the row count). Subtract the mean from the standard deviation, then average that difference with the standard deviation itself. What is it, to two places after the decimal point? -1.72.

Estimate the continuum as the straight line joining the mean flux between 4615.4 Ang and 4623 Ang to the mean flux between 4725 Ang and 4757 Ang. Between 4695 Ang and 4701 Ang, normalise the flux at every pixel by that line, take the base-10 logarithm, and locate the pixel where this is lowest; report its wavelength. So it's 4699.56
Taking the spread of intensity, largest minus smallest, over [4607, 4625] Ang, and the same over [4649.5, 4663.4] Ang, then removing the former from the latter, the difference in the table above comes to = -0.1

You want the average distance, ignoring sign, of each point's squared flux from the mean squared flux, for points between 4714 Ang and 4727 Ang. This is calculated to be 1.3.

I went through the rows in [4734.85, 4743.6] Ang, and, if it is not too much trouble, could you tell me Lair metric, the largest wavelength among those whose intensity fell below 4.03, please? 4743.04 Ang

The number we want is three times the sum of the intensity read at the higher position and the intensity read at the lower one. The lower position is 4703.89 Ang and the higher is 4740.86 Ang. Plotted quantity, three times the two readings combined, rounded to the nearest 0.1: 23.0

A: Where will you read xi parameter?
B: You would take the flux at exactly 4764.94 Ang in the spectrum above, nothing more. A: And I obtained 3.464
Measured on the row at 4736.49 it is 3.775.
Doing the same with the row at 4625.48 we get 3.929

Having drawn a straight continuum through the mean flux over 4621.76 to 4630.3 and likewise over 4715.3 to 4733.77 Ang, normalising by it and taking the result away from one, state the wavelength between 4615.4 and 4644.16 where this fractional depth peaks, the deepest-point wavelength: 4636.15 Ang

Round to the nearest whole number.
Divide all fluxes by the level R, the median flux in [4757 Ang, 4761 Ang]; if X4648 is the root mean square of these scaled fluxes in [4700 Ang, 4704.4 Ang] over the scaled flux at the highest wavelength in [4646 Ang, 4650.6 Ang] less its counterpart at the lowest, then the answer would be 17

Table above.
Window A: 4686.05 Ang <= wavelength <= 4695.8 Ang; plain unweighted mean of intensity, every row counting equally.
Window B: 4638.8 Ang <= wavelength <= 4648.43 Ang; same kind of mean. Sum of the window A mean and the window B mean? 7.97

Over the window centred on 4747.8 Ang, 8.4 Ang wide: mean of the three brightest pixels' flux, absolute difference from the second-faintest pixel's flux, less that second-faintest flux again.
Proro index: -3.2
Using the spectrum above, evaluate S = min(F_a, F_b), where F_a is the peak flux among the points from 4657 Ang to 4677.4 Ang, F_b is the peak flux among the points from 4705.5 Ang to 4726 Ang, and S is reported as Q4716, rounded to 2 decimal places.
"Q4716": 4.37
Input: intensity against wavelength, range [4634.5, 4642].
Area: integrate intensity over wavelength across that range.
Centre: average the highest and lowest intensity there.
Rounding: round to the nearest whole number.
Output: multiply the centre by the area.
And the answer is 112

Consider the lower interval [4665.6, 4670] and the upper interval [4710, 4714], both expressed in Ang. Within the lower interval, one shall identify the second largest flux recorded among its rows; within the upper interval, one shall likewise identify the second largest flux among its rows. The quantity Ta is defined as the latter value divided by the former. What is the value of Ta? 1.037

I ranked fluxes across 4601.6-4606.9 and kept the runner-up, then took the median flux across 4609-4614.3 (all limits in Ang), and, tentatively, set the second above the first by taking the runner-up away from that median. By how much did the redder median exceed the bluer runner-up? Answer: 0.18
